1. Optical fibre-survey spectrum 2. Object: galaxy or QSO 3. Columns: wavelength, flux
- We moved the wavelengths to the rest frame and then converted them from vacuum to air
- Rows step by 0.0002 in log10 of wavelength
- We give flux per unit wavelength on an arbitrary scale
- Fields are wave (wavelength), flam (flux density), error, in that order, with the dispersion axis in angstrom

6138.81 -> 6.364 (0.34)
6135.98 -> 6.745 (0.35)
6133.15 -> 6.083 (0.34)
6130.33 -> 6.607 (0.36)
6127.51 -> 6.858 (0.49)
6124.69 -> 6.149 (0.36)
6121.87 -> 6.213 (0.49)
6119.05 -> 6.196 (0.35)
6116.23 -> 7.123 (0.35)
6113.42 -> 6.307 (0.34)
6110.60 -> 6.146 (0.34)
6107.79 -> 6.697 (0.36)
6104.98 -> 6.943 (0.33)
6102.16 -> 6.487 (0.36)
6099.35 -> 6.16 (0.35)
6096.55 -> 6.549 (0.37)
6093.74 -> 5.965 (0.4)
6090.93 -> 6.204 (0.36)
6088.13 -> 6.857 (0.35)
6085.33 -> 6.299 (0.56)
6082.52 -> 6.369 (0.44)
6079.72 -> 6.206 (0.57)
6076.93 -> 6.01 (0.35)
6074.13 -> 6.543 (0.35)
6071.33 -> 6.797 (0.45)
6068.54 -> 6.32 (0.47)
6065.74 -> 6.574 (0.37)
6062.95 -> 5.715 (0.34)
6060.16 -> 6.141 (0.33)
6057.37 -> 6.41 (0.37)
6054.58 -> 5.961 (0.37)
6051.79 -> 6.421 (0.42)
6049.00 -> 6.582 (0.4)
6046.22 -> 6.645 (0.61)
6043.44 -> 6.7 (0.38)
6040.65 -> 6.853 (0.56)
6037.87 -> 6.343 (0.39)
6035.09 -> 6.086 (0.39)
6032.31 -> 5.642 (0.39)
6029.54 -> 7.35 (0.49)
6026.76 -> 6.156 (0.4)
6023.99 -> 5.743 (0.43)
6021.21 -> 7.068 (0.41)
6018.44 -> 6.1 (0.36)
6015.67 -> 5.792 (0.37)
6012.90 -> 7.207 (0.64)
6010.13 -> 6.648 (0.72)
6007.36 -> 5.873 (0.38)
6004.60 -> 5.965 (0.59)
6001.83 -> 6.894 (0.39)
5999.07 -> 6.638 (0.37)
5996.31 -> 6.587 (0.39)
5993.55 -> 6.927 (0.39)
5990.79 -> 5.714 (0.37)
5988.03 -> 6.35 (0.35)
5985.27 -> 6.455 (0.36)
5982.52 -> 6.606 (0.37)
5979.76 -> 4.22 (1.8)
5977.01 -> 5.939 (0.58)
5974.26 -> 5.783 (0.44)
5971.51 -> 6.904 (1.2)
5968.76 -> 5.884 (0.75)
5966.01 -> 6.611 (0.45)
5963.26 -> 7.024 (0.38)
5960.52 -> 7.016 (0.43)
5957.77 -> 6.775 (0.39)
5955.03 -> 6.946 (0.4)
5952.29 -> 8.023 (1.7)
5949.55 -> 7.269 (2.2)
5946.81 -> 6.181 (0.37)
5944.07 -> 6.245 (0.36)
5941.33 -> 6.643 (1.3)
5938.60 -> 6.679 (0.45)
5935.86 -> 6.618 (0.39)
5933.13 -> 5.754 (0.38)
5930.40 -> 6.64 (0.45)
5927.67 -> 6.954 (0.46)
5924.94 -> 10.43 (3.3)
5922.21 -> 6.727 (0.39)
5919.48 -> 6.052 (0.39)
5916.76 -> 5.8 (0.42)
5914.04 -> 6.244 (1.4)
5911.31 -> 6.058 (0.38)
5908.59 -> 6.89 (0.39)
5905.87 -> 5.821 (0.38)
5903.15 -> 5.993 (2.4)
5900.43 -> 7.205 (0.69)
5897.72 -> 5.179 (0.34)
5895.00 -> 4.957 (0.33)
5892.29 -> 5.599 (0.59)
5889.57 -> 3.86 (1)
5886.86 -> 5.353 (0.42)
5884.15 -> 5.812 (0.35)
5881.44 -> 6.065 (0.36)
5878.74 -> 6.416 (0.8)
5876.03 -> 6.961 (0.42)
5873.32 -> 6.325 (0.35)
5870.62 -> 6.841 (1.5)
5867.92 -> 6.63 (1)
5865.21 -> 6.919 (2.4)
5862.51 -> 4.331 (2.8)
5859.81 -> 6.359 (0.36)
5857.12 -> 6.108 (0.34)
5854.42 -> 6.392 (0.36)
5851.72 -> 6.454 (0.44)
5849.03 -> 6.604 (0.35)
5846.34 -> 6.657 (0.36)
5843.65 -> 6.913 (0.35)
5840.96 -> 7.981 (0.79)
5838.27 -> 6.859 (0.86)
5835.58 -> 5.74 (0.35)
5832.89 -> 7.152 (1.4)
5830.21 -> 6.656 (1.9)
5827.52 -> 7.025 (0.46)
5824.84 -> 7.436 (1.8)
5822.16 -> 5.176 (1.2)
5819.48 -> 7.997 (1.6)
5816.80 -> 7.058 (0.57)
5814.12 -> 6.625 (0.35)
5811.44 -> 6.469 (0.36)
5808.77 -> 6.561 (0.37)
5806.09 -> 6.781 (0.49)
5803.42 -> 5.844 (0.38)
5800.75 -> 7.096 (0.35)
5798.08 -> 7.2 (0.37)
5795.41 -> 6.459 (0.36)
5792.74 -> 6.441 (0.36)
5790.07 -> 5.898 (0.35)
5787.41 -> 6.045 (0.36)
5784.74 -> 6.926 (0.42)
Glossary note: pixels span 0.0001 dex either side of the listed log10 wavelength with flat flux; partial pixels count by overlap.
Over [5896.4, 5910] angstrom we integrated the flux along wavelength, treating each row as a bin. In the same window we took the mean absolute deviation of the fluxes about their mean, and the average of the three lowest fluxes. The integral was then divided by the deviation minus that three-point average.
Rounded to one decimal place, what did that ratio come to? -16.9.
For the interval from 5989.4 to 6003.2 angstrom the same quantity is -15.1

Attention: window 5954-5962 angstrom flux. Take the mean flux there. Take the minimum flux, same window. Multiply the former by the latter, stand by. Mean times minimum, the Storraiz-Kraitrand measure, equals 47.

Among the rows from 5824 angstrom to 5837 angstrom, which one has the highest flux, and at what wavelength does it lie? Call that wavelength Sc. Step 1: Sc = 5824.84 angstrom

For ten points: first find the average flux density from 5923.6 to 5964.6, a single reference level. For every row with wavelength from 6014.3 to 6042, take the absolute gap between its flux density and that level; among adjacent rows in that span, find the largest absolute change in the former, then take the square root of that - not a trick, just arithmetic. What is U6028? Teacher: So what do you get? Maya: 1.10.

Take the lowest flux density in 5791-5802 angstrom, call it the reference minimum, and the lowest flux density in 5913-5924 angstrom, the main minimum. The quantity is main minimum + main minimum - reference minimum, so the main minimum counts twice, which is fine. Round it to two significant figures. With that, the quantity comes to 5.2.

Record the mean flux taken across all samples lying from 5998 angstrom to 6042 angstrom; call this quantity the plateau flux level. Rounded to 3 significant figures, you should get 6.40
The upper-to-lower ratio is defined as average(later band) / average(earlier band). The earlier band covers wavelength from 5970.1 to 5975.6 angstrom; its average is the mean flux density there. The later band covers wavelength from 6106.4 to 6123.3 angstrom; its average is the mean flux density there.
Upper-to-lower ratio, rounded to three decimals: 1.016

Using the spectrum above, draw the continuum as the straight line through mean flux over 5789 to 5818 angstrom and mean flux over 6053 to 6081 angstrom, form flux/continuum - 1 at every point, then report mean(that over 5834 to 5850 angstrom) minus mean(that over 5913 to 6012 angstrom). 0.014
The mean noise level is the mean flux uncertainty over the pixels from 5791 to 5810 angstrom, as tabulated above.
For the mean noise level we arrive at 0.38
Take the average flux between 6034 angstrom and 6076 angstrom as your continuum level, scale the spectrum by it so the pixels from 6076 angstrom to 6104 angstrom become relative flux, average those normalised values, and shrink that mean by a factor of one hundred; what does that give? 0.0099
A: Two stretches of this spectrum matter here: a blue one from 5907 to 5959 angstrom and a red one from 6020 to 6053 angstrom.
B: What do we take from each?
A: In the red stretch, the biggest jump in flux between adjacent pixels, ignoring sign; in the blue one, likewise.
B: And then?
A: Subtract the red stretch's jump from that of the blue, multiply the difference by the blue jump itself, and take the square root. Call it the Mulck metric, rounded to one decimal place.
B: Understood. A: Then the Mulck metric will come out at 2.7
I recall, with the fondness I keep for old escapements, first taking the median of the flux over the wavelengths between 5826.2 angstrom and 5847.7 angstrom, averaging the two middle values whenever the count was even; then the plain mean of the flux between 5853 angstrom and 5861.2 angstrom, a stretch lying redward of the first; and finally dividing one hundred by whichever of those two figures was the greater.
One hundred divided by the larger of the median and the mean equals 14.5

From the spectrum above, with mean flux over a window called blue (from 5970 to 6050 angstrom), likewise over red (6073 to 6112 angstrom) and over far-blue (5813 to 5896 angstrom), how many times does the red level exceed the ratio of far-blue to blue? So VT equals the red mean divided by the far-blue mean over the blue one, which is 6.36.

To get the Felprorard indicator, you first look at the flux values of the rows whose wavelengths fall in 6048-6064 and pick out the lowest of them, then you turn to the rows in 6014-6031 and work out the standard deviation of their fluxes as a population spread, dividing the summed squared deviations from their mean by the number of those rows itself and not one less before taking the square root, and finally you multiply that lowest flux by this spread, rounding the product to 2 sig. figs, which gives 3.5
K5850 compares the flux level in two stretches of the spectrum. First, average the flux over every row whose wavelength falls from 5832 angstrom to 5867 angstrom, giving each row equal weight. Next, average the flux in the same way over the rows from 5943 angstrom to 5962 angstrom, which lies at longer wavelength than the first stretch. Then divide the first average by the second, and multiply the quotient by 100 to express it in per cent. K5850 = 94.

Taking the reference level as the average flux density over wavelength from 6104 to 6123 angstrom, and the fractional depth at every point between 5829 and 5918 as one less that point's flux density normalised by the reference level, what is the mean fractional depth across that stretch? 0.046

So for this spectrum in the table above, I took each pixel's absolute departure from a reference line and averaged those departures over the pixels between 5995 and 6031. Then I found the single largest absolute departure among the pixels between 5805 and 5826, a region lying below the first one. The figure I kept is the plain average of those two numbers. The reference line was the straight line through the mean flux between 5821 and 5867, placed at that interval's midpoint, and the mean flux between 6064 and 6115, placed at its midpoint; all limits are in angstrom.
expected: 0.98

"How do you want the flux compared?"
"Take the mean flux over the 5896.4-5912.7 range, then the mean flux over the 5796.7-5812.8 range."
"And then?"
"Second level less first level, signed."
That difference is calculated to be 0.5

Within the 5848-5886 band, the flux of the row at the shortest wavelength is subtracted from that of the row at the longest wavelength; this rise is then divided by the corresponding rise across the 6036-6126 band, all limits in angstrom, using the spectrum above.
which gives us 4.1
